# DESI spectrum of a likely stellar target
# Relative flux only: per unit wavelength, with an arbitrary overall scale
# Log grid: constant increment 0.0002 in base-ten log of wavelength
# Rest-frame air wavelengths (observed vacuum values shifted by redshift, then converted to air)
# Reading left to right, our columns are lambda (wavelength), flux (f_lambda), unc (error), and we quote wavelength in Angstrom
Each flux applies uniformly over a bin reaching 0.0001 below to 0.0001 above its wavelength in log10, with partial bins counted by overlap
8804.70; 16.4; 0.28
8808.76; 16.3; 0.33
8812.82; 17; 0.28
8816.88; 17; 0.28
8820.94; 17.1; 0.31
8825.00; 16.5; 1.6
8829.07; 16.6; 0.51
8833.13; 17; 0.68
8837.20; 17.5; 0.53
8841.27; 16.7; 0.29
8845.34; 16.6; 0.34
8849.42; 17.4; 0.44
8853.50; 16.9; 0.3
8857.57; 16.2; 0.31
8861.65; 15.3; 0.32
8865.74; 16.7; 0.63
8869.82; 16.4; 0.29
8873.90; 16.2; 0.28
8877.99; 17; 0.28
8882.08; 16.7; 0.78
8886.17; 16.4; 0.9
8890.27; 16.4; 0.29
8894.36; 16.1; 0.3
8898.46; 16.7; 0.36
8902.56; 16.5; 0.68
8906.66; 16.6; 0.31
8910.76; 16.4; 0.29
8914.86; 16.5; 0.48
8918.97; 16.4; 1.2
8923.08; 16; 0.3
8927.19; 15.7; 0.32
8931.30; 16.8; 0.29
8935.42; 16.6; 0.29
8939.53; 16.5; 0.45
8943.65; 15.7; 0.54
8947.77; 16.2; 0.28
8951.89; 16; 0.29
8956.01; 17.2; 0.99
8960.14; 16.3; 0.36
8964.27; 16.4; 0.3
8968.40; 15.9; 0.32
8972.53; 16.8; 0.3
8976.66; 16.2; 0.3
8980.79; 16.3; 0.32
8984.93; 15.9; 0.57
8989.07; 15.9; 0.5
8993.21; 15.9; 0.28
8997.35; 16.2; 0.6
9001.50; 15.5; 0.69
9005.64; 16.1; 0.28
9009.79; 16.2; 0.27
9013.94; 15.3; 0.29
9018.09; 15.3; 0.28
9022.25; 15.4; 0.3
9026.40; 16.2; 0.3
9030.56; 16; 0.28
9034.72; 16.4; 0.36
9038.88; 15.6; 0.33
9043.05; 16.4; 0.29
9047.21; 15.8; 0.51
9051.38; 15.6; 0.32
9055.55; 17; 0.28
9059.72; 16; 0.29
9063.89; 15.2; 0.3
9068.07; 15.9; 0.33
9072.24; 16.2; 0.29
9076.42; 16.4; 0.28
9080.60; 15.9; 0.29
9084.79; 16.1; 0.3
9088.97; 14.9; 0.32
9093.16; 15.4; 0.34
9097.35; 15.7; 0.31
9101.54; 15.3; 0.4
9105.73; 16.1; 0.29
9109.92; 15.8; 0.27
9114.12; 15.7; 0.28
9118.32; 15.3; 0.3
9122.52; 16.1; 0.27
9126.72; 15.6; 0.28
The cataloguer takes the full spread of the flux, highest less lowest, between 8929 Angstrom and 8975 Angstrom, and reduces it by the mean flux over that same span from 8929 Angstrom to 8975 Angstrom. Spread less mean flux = -14.9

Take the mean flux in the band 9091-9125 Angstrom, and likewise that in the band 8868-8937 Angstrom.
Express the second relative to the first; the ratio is 1.05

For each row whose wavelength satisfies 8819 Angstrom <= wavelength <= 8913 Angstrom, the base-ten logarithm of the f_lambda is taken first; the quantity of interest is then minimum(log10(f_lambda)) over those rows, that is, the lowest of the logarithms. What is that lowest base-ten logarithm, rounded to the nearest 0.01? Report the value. 1.18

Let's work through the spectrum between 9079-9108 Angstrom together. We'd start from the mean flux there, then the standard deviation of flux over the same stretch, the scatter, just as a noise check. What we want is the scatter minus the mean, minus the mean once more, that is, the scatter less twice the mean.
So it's -30.8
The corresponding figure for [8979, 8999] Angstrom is -31.9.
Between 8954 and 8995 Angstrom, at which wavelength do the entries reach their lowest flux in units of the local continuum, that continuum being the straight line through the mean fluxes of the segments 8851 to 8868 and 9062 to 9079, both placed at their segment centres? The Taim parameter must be 8968.40 Angstrom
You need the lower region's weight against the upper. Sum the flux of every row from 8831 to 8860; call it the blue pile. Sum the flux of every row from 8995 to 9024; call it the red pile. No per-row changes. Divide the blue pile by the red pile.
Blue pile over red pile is 1.075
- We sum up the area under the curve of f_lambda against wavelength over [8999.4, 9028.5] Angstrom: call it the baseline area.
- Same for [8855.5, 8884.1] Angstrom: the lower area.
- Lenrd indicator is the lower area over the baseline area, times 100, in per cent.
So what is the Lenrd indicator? 102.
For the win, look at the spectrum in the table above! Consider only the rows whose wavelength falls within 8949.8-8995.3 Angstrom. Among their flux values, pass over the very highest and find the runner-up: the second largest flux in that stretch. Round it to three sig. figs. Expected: 16.8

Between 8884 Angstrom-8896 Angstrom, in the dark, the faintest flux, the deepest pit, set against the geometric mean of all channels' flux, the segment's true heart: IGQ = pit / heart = 0.9878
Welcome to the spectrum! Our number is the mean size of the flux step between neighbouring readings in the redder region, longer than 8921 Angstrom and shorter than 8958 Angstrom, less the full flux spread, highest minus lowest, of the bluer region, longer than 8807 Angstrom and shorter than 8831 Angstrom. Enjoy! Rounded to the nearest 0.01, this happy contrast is -0.25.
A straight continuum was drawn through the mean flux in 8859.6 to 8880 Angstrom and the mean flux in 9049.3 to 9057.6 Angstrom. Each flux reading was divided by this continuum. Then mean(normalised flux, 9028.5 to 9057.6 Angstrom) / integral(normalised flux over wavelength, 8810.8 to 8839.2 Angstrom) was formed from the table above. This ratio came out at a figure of 0.0335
